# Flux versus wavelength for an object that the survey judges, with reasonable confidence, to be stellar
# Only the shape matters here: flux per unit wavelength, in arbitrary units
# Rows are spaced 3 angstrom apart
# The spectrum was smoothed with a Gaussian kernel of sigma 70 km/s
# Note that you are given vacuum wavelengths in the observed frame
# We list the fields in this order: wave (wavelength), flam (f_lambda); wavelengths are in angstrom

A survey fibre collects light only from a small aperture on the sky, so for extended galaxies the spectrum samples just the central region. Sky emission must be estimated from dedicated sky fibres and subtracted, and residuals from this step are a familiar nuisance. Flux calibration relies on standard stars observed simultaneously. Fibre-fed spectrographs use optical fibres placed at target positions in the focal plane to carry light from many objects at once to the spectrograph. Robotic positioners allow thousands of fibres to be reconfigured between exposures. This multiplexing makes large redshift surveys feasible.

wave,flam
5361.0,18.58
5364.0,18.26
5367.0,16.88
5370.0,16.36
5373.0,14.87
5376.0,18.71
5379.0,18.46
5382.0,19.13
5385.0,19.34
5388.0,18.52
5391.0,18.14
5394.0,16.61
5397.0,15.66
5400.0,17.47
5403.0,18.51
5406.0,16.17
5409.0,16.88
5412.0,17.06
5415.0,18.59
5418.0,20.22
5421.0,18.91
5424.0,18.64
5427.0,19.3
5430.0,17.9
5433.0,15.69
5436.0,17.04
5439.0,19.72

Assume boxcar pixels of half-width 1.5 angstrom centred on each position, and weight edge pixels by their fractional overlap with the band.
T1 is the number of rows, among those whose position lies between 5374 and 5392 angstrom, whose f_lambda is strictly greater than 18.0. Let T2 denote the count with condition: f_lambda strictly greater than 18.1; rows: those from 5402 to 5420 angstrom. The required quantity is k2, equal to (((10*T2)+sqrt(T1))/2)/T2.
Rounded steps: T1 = 6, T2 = 3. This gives 5.41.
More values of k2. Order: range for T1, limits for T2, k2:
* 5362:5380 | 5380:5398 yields 5.22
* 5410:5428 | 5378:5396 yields 5.22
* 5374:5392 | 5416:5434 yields 5.31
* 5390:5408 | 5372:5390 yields 5.14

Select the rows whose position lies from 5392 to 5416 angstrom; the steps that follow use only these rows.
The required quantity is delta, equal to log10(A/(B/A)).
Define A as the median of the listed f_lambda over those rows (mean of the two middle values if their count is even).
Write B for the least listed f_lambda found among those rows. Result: 1.26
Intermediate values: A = 17.0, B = 15.66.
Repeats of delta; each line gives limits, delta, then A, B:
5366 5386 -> 1.36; 18.5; 14.87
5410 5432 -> 1.31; 18.6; 17.06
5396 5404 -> 1.29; 17.5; 15.66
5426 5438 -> 1.29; 17.5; 15.69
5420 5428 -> 1.28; 18.9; 18.64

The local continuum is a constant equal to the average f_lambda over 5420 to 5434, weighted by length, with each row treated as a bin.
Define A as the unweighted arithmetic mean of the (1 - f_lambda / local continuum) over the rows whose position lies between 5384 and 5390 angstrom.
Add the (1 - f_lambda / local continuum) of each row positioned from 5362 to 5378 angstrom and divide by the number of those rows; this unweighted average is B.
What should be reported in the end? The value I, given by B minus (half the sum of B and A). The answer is 0.05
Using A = -0.043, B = 0.062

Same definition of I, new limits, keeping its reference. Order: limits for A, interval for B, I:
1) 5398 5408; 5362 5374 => 0.02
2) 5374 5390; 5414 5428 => -0.01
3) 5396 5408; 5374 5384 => -0.05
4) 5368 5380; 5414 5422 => -0.06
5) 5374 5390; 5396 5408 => 0.05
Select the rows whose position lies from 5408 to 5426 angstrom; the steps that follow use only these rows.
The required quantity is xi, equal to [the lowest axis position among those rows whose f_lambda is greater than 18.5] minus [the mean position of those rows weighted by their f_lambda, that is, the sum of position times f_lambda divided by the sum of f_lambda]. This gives -1.7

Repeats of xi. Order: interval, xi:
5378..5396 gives -4.3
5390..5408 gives 4.5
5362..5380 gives 4.4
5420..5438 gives -7.2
